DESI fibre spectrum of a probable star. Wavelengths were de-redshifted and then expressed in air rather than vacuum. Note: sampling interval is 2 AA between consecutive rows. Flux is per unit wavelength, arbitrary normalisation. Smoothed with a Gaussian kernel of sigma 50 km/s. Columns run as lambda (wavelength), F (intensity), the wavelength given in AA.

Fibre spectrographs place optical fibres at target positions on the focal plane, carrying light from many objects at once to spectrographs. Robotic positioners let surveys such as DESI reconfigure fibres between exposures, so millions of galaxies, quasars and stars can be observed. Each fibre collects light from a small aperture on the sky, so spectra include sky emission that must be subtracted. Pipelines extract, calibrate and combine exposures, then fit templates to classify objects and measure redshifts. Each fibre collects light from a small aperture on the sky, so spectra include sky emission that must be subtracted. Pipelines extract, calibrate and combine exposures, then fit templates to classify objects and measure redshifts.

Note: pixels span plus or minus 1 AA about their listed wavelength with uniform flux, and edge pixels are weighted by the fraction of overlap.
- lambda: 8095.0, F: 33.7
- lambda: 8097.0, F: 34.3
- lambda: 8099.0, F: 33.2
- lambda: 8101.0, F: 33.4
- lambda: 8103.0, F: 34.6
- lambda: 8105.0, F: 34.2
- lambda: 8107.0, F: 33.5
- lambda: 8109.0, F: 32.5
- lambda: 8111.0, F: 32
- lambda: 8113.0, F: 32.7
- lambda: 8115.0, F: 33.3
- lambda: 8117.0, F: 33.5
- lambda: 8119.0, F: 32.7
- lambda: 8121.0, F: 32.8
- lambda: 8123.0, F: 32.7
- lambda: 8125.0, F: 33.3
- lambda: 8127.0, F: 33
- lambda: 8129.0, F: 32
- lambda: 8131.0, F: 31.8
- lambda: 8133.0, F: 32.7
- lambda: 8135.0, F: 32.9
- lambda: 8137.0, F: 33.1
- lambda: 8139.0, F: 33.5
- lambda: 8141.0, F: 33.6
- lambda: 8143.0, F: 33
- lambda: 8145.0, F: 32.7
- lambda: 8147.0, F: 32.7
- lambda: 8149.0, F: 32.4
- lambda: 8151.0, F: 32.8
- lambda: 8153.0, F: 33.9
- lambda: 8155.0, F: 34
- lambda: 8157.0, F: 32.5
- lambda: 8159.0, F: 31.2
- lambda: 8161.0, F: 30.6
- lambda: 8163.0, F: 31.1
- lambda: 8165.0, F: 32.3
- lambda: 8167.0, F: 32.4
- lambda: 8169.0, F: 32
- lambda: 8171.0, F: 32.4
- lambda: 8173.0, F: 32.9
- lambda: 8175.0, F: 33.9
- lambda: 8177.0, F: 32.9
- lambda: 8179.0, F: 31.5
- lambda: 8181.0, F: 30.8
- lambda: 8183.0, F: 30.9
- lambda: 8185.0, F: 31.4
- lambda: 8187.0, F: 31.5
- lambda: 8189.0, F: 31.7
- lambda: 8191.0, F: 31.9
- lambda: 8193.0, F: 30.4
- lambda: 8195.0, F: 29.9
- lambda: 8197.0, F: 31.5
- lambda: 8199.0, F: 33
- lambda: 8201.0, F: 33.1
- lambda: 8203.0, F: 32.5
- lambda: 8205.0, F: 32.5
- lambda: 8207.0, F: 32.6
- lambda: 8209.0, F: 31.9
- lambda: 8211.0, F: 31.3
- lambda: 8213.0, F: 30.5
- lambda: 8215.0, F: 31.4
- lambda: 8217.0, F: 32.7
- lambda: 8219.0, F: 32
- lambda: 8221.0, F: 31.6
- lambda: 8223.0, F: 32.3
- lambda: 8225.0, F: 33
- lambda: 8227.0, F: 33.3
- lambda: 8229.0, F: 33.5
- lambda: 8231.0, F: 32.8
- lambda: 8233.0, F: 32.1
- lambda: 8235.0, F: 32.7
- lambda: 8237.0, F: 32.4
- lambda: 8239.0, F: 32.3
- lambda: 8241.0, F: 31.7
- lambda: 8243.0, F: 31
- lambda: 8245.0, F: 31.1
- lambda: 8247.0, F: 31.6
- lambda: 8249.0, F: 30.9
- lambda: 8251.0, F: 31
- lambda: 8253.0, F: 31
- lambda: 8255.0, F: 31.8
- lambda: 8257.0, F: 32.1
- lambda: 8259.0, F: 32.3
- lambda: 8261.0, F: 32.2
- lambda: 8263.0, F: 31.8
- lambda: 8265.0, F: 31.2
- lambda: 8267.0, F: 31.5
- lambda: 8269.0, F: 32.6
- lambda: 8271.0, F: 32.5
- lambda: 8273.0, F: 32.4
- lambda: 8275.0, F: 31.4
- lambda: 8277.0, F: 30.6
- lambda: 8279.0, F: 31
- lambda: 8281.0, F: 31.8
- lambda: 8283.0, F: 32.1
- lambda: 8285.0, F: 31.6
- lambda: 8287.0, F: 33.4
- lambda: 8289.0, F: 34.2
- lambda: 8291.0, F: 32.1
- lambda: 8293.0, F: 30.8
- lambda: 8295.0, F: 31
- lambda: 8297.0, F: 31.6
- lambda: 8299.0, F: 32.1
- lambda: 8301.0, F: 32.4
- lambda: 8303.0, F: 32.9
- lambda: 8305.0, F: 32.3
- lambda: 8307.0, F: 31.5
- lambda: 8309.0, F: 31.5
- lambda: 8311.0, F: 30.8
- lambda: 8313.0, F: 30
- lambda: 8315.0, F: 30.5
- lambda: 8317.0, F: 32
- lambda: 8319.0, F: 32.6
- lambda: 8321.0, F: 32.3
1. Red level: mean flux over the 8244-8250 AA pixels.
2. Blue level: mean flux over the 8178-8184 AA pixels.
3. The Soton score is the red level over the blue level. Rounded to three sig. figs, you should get 1.00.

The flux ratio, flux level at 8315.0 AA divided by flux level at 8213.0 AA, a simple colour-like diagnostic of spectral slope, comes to 1.00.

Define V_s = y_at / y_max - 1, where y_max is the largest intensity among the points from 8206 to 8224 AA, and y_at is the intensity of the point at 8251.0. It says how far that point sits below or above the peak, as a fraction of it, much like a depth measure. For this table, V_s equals -0.052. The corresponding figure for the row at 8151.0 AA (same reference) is 0.003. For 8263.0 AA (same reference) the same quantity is -0.028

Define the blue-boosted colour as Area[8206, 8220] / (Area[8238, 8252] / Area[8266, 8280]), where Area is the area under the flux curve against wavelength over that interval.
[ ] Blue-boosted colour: 450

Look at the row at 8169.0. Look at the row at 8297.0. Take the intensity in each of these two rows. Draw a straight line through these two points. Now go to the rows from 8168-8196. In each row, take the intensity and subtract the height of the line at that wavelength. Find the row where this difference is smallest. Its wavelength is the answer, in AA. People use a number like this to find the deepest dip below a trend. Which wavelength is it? 8195.0 AA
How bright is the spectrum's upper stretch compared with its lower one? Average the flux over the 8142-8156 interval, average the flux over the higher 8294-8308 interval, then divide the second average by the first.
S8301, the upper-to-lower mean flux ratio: 0.97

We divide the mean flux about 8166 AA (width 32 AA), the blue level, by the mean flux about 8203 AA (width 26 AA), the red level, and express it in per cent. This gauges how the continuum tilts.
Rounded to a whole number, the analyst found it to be 102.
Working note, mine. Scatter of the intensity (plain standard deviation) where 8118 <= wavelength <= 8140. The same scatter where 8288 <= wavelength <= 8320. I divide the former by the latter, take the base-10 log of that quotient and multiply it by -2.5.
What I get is 0.8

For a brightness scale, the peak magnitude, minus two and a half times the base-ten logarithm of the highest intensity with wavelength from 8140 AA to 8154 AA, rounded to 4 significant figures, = -3.825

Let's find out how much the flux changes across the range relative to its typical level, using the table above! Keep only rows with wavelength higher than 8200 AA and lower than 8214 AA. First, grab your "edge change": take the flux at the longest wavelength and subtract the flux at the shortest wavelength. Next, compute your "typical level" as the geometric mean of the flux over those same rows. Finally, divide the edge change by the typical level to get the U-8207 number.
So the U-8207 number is -0.081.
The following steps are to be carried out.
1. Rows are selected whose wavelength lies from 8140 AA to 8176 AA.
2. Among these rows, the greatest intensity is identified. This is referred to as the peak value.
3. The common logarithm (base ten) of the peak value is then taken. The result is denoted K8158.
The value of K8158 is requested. 1.53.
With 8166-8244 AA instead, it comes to 1.53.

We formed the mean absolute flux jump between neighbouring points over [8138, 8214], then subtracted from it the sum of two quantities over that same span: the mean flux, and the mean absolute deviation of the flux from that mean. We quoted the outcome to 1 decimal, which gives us -32.4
